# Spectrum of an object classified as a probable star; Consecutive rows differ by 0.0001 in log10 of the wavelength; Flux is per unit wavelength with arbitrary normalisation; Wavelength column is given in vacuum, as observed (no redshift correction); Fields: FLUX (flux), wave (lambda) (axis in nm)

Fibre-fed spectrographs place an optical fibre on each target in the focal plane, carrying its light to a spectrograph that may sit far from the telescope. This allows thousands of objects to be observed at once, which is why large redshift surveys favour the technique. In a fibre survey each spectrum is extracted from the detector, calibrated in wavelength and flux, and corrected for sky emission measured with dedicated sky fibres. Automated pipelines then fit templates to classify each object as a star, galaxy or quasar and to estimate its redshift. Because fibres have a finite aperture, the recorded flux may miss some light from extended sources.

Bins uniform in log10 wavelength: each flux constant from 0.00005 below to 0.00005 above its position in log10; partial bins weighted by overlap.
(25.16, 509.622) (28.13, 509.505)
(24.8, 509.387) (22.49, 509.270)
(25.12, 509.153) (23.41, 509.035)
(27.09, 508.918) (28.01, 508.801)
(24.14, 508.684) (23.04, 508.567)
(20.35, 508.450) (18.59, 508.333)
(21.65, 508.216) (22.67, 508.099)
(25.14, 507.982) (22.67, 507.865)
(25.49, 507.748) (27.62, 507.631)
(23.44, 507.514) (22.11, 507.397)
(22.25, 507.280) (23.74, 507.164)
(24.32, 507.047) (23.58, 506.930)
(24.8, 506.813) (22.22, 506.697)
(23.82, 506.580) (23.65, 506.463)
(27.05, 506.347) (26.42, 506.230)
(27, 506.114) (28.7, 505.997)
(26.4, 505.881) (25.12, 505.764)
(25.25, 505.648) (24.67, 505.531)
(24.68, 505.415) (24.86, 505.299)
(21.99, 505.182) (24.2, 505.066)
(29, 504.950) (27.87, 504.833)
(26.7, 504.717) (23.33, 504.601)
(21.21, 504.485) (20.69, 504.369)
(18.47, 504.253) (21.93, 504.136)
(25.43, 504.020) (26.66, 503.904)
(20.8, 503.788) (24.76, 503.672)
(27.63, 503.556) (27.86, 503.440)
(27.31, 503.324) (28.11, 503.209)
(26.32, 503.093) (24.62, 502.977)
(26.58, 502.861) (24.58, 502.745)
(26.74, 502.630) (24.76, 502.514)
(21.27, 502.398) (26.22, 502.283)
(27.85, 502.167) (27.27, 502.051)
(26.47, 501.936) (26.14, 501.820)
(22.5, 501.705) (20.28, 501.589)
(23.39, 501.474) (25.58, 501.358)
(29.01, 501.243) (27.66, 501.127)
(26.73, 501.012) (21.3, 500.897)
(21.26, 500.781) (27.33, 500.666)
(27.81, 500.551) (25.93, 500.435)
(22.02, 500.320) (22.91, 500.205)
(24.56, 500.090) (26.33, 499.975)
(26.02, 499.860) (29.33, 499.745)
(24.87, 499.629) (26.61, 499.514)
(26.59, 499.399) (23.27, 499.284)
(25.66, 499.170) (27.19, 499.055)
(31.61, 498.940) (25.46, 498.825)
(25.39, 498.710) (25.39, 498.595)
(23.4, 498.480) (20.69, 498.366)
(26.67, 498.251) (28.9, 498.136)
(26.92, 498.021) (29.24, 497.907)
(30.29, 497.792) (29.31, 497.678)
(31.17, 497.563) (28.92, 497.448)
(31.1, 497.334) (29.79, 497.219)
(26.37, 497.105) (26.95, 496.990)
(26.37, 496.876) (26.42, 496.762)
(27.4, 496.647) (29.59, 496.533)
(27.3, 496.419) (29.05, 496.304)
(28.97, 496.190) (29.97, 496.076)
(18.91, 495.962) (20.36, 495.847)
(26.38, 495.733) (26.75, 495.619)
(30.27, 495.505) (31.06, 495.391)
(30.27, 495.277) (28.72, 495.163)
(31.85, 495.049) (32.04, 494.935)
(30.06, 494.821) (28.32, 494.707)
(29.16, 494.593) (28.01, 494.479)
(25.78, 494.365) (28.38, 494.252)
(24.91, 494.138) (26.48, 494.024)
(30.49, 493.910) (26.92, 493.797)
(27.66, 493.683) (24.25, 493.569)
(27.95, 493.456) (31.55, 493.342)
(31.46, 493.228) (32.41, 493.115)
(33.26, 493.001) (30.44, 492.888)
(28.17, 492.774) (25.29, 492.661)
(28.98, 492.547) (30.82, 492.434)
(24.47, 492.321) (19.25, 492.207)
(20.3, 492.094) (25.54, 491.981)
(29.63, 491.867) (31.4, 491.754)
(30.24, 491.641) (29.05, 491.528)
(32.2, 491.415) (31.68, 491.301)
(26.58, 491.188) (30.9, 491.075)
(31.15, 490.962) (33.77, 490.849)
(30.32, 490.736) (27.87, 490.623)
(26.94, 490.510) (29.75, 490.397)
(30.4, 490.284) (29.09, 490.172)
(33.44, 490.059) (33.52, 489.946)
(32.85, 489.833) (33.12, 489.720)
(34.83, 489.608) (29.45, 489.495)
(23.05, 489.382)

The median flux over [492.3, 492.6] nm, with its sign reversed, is -29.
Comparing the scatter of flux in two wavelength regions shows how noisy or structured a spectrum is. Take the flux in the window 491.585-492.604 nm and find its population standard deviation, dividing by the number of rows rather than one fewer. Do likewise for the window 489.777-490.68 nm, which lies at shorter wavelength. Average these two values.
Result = 3.4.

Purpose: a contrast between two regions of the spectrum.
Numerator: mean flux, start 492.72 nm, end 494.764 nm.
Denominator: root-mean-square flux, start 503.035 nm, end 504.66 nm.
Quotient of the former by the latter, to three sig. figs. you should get 1.17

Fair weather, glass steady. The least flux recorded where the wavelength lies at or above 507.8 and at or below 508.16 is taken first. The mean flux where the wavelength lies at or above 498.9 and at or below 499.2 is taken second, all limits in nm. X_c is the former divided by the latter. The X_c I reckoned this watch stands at 0.805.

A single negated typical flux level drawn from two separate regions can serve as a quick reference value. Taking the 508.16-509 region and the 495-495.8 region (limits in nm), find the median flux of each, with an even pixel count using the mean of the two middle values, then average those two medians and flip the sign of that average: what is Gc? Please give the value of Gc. -26.7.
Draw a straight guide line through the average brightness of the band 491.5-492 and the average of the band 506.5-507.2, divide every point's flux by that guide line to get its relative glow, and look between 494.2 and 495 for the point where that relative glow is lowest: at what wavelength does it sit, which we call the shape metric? 494.365 nm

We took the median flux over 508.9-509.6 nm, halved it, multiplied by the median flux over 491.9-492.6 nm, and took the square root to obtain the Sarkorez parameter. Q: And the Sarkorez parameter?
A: 17.7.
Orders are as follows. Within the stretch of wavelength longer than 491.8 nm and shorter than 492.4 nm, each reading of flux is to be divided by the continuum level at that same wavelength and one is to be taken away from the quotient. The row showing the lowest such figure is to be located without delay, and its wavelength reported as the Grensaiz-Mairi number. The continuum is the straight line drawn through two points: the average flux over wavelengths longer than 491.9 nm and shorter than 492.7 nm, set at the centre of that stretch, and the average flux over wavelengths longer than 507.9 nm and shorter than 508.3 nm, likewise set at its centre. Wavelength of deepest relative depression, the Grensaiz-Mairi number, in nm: 492.207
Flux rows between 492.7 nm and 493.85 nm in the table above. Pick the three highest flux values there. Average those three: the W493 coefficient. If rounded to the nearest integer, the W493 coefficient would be 32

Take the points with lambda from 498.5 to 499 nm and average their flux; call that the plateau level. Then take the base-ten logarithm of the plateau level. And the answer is 1.43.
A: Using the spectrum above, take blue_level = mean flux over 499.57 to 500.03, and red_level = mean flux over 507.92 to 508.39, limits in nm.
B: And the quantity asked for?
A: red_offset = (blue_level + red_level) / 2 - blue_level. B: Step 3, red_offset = -2.3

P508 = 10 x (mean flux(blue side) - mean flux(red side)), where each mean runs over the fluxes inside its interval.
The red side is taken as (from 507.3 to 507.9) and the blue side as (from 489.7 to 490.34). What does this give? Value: 78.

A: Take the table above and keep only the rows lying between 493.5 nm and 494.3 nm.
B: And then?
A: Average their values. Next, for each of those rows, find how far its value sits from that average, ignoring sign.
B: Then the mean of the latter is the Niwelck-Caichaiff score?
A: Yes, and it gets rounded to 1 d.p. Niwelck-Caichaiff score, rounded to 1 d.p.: 1.6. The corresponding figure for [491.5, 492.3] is 4.1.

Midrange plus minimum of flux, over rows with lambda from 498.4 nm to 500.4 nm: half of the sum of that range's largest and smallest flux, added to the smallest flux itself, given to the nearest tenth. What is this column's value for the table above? 48.8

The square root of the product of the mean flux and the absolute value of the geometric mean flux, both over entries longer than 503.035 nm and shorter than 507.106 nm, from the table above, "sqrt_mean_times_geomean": 24.9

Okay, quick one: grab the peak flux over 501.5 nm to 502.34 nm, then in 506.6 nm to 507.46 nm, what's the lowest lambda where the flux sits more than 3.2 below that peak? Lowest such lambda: 506.697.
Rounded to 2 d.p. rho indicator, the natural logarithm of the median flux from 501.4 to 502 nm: 3.15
